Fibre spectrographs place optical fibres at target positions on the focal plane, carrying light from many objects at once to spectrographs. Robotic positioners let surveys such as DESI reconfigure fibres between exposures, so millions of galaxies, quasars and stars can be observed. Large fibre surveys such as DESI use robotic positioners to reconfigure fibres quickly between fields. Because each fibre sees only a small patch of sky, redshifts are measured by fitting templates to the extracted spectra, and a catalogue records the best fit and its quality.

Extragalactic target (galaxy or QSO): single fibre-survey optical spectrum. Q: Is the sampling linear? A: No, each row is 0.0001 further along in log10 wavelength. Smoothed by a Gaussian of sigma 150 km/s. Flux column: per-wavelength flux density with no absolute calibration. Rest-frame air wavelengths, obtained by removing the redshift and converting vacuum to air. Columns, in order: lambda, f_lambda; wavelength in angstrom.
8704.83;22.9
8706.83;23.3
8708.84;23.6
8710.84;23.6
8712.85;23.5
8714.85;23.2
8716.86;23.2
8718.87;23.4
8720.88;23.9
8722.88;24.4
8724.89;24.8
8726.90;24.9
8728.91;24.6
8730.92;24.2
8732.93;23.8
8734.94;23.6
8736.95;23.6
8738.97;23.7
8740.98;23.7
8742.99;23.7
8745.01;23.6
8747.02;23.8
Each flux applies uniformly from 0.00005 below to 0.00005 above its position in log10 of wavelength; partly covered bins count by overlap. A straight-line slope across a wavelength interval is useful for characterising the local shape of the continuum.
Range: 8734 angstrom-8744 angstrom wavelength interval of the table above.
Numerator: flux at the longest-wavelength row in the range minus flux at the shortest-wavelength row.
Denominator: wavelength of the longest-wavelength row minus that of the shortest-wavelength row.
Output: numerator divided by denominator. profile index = 0.01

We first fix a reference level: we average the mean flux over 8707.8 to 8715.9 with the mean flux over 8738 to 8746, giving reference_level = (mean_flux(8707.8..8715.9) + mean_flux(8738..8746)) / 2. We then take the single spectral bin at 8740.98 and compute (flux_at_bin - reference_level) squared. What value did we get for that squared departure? 0.016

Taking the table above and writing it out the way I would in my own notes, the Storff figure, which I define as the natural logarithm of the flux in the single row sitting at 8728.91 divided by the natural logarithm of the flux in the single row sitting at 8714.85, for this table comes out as 1.02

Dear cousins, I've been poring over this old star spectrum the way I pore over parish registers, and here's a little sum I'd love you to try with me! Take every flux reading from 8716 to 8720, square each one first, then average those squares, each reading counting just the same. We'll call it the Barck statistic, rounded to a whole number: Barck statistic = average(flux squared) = 543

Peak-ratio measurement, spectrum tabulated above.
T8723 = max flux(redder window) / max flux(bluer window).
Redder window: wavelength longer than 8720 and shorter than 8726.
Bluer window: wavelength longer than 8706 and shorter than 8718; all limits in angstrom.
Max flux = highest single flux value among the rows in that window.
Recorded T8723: 1.05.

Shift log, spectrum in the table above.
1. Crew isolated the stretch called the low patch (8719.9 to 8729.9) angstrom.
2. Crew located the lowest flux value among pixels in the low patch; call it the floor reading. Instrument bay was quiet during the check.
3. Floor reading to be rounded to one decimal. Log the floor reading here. 23.9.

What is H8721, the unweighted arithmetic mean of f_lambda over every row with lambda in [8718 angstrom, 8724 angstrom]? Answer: 23.9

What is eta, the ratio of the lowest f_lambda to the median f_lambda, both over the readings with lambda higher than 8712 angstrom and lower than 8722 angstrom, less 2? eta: -1.01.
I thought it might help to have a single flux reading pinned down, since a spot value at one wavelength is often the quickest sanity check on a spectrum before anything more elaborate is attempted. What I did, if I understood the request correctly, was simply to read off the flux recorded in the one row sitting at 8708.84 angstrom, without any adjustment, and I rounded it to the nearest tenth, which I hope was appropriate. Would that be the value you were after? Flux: 23.6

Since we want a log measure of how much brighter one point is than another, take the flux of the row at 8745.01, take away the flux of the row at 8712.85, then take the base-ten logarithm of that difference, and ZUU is -1.0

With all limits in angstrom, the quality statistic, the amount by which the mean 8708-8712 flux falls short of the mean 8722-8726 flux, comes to 1.0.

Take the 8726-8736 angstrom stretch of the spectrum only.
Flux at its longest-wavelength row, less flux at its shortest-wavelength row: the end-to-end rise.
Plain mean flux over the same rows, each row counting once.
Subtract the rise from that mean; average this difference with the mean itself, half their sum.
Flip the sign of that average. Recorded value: -24.9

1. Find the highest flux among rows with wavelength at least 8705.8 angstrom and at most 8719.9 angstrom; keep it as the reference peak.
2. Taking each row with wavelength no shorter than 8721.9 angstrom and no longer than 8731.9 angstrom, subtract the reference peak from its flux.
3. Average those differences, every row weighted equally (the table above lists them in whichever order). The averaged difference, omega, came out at 0.98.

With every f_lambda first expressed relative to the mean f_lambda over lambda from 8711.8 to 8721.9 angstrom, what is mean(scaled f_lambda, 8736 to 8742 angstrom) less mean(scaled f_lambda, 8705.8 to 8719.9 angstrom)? 0.011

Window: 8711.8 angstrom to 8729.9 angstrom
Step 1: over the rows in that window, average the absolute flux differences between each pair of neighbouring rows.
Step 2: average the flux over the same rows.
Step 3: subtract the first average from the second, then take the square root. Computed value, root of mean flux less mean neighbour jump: 4.87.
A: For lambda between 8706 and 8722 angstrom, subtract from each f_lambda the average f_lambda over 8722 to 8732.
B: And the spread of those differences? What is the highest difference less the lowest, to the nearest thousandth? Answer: 0.700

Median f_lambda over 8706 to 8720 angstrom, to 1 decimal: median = 23.4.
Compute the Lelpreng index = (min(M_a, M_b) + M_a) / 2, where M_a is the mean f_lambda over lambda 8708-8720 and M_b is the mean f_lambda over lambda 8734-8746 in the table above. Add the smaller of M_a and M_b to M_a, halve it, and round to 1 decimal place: 23.4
